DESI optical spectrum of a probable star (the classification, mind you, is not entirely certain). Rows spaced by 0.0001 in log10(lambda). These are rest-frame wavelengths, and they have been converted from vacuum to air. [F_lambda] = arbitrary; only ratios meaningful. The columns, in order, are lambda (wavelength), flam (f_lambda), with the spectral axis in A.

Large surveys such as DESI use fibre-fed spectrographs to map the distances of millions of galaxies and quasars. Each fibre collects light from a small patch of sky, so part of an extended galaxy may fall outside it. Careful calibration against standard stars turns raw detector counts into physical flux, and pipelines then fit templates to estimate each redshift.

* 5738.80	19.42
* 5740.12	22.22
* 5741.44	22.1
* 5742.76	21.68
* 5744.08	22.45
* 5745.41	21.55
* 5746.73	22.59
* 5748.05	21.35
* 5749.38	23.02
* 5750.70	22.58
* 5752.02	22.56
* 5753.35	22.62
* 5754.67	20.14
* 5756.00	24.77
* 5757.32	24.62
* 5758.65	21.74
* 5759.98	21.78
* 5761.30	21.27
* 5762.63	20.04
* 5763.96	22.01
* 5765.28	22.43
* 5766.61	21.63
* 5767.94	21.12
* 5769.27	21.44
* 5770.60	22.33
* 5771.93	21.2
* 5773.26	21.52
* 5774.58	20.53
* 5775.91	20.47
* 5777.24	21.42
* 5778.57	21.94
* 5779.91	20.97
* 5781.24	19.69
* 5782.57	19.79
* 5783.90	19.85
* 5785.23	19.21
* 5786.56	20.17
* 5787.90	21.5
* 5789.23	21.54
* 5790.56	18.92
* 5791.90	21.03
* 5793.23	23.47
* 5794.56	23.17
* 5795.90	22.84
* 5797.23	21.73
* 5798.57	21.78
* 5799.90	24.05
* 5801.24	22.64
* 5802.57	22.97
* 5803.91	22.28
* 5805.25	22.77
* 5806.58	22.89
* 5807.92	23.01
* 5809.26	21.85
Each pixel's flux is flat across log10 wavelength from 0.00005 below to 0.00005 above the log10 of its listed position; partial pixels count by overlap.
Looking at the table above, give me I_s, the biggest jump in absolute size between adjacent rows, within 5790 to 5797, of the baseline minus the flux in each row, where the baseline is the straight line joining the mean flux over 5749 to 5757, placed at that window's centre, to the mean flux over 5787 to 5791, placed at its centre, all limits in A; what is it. 2.5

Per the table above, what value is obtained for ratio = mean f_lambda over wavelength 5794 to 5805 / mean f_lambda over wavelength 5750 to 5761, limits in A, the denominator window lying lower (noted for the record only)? 1.00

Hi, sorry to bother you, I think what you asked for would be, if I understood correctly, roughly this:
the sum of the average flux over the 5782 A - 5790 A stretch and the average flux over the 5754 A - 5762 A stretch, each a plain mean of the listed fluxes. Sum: 42.7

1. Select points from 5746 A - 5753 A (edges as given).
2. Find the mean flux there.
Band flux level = 22.4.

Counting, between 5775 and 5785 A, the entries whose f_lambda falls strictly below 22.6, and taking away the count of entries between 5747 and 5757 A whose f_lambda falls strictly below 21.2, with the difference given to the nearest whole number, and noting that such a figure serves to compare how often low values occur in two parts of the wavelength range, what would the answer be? 6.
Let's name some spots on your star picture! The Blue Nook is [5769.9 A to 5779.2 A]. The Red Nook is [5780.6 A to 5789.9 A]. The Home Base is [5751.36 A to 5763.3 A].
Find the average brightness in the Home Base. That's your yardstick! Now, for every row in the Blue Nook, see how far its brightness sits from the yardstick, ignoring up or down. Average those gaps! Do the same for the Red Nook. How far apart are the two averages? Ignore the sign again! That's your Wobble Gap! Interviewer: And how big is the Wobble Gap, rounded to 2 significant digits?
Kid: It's 1.0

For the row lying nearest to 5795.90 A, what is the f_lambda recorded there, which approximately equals 22.84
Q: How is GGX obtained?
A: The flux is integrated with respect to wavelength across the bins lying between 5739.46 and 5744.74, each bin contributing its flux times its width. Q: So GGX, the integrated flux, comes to 117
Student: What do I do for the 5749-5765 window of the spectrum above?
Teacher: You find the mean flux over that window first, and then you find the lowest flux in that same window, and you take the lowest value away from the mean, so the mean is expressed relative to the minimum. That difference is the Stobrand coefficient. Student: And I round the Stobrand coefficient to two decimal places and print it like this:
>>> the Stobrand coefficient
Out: 2.22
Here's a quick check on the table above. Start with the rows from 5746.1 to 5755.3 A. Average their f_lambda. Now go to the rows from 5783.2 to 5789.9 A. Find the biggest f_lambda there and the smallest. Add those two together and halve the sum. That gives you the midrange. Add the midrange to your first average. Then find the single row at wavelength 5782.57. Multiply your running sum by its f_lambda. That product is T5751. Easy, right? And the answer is 841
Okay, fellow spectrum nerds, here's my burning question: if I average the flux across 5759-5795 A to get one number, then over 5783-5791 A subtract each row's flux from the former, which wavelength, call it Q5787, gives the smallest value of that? 5789.23 A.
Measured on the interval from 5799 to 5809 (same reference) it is 5799.90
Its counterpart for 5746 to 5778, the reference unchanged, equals 5756.00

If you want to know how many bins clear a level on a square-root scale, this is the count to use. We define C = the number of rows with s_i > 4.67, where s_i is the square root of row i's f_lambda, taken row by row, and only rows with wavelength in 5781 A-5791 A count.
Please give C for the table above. 0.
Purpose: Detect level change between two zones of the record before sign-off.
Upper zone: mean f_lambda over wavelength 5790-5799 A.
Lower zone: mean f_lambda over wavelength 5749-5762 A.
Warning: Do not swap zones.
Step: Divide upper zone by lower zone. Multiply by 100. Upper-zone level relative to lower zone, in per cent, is 97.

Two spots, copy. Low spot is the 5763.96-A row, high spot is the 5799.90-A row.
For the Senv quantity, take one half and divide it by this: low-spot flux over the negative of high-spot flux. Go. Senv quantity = -0.55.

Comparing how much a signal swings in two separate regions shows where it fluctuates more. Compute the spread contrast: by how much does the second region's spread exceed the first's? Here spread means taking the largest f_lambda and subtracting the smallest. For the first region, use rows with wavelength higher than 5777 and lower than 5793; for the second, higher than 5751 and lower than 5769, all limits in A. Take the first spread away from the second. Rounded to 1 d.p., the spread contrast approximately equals 1.7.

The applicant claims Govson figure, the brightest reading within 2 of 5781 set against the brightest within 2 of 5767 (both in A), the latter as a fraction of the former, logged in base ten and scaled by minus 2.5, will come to -0.07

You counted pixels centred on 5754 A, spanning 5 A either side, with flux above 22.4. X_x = 6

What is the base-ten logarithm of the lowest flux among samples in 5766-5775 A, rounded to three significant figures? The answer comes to 1.31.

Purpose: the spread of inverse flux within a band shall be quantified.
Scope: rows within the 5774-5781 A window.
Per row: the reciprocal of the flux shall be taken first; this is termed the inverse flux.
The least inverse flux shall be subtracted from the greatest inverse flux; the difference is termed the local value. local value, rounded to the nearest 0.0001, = 0.0033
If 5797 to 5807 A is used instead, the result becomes 0.0044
